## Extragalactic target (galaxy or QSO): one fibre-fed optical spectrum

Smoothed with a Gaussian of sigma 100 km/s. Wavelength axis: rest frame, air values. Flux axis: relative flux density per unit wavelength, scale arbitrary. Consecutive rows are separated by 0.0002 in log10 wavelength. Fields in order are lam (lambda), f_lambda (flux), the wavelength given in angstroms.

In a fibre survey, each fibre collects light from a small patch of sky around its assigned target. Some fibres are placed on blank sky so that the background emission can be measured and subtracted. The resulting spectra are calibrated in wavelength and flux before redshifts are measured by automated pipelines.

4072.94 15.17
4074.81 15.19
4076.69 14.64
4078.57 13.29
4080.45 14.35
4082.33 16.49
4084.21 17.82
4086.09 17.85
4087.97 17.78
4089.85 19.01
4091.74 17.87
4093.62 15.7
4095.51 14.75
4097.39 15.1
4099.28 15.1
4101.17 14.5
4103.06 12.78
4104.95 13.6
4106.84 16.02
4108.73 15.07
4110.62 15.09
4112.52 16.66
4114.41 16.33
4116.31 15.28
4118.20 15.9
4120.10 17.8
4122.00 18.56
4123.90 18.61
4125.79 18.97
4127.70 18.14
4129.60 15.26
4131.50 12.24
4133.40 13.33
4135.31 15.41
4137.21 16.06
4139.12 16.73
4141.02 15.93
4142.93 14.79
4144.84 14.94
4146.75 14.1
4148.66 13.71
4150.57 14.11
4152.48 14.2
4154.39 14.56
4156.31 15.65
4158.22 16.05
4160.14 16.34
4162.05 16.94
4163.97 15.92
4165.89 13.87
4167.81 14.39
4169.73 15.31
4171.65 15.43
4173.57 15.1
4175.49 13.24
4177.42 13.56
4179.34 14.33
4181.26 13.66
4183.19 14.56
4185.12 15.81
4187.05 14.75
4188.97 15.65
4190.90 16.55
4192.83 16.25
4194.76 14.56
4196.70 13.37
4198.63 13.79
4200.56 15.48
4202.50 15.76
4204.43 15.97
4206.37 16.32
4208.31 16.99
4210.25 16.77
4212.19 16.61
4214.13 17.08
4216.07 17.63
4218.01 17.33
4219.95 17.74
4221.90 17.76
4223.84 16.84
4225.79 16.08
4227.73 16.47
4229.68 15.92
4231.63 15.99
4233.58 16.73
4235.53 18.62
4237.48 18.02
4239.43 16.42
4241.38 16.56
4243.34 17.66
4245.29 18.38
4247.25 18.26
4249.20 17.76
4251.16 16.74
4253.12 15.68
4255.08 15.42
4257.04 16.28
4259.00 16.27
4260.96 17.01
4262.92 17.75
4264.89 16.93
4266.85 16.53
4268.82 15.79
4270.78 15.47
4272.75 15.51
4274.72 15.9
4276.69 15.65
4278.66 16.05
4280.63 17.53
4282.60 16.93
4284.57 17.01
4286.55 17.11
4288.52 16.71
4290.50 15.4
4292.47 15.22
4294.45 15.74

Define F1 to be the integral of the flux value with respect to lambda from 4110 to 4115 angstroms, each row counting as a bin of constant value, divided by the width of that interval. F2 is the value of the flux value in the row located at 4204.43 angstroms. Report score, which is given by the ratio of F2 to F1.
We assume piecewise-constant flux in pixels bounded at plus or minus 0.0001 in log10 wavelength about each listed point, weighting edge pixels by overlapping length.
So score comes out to 0.99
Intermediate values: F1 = 16.1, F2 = 15.97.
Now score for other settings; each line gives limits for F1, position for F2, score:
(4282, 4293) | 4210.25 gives 1.02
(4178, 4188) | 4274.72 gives 1.09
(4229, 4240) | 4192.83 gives 0.96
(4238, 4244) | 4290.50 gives 0.91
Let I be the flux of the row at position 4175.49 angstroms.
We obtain 13.24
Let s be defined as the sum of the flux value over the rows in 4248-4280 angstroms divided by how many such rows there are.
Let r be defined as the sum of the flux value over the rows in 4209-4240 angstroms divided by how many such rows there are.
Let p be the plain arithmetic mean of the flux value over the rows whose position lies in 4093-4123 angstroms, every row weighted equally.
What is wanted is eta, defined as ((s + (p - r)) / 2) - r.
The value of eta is -9.6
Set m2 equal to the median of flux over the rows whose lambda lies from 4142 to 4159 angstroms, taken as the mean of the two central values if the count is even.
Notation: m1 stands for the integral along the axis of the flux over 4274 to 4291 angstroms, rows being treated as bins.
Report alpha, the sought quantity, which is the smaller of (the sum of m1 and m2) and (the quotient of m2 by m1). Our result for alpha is 0.052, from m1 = 281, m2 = 14.6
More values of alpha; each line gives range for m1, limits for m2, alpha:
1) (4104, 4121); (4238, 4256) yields 0.063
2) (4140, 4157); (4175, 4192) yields 0.058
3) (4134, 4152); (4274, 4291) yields 0.062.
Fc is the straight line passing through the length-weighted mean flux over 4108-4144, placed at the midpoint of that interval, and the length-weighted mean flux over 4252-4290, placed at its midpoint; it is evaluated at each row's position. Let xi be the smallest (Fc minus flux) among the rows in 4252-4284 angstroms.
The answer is -1.4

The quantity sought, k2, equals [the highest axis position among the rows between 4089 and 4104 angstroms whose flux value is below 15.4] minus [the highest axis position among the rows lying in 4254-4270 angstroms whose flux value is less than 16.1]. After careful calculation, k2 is -165.8 angstroms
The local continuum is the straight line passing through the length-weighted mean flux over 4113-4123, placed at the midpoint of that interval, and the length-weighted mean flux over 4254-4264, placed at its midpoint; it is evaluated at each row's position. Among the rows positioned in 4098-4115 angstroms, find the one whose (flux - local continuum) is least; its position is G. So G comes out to 4103.06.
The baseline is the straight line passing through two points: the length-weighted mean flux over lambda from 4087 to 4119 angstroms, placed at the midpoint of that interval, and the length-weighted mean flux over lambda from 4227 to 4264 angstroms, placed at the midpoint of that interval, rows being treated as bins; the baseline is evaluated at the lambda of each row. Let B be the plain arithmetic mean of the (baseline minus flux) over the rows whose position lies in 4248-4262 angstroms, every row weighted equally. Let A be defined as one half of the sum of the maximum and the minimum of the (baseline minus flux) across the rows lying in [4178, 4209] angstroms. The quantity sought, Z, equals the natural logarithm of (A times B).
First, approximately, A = 1.4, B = 0.6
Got -0.2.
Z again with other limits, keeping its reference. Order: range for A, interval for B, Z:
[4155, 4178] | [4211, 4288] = -1.6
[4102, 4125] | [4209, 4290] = -4.3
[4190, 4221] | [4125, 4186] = 0.1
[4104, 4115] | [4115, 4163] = -1.9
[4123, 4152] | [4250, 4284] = -1.4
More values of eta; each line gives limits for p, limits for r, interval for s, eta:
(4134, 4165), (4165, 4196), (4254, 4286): -6.4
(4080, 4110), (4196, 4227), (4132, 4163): -9.0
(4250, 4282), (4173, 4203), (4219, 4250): -5.4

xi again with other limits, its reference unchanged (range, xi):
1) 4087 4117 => -3.0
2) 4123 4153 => -2.9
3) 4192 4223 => -1.5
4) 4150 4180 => -0.8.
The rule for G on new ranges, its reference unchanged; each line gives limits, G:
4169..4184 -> 4175.49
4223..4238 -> 4229.68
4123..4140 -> 4131.50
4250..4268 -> 4255.08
